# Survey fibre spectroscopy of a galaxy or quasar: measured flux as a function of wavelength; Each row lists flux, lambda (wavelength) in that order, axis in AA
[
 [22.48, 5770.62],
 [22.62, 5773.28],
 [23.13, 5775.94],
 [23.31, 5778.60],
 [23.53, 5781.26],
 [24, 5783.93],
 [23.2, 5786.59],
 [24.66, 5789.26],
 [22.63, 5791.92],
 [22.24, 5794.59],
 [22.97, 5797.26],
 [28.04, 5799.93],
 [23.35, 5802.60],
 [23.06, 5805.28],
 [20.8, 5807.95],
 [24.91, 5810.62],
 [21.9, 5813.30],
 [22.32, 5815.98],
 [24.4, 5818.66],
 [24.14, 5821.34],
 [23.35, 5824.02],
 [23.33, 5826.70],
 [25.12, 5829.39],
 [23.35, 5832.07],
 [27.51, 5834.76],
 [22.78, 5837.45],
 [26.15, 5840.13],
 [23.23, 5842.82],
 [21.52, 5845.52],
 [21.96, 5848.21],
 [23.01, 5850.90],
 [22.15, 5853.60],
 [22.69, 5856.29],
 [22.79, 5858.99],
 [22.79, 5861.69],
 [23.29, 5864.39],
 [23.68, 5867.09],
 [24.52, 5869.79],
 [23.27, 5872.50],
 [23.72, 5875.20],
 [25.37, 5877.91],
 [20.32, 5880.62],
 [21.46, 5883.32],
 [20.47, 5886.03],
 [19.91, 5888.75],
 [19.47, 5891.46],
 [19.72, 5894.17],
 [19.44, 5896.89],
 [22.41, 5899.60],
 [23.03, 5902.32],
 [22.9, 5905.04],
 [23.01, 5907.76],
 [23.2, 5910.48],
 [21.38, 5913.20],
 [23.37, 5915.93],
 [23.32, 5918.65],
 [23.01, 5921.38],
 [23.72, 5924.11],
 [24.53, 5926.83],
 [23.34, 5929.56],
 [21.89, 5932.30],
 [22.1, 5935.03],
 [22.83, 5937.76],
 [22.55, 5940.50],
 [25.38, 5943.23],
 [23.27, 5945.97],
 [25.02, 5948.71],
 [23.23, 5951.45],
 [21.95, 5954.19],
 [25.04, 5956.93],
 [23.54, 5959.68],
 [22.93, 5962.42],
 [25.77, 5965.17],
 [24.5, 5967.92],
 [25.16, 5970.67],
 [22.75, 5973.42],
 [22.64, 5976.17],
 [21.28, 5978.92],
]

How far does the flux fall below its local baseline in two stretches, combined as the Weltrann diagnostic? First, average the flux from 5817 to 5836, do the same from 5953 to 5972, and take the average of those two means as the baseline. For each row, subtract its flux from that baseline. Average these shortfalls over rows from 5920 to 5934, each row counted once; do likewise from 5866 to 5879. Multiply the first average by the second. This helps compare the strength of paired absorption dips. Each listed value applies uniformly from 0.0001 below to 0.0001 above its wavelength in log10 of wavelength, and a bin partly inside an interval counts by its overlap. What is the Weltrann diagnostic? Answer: 0.2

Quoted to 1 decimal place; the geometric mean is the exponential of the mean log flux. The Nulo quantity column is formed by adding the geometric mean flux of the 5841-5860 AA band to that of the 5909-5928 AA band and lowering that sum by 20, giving 25.7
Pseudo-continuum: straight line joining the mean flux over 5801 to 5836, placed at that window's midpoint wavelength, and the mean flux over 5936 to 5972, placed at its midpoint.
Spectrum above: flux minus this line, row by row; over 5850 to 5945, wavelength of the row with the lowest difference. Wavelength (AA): 5896.89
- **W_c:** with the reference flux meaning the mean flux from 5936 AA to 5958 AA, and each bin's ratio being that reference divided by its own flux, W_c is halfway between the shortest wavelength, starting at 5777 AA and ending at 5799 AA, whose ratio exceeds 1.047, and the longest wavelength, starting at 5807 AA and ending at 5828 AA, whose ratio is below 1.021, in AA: 5810.6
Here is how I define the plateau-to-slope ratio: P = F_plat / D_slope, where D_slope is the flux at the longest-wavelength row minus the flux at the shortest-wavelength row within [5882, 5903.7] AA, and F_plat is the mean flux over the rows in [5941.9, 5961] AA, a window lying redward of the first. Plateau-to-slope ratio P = 15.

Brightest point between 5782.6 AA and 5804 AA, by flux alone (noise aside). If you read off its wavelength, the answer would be 5799.93 AA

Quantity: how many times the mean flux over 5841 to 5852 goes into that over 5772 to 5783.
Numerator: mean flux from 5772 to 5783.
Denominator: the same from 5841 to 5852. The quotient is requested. 1.03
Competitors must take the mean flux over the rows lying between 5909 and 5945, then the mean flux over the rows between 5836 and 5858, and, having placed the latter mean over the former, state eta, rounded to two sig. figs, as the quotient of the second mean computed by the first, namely 0.99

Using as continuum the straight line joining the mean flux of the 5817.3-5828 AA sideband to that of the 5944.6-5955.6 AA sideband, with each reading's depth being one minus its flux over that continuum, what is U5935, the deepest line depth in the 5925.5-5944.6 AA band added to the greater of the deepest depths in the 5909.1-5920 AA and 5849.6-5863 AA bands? 0.16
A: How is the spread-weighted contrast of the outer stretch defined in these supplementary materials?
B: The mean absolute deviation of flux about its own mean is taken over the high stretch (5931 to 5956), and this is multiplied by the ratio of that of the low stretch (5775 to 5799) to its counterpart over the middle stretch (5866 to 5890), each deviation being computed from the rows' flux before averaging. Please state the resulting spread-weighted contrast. 0.3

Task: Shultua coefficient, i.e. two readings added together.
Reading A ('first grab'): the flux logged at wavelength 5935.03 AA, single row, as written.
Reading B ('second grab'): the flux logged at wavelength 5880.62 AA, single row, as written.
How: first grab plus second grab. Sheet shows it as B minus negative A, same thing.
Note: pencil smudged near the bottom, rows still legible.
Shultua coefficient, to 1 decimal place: 42.4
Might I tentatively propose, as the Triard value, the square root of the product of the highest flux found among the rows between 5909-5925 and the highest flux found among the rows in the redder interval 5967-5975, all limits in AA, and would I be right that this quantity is 24.4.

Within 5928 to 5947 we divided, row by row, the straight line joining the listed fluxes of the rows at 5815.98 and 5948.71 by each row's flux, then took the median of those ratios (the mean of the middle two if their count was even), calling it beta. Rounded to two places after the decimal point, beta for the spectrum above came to 1.09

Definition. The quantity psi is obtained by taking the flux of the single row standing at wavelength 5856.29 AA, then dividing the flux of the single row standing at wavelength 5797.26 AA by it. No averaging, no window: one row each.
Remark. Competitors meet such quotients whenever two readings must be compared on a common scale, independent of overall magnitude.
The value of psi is 1.01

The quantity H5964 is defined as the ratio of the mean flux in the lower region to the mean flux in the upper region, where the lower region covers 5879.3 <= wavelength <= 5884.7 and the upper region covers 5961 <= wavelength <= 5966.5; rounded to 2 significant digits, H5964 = 0.86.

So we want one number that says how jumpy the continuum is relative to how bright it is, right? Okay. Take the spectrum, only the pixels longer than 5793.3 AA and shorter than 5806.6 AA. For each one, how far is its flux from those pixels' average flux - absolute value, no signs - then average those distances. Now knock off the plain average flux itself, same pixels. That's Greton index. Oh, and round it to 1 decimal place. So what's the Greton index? -22.3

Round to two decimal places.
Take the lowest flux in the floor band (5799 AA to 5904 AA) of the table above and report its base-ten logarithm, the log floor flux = 1.29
